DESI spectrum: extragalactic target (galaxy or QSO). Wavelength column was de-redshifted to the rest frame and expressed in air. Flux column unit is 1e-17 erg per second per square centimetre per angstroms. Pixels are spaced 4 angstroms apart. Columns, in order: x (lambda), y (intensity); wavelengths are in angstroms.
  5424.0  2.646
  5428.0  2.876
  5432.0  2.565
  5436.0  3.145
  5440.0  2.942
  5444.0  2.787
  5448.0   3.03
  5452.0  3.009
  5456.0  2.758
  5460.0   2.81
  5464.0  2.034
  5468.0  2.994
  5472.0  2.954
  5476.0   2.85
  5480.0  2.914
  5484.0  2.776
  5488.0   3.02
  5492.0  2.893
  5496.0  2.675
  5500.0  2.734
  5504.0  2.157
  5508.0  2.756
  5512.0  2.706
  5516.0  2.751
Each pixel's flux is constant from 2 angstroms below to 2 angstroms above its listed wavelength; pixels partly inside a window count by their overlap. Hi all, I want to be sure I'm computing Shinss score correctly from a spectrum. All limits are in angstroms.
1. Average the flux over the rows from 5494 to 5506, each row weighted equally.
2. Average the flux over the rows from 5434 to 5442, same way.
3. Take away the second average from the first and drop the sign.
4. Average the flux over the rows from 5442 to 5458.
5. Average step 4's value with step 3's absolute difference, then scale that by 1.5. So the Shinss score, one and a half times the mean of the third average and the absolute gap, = 2.56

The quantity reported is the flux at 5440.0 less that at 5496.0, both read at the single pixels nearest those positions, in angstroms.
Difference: 0.27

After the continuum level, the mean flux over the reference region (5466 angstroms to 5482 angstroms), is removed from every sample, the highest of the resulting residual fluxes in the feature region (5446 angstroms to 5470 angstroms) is 0.102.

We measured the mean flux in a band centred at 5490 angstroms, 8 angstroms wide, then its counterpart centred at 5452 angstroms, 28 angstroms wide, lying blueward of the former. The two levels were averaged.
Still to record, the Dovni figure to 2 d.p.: 2.86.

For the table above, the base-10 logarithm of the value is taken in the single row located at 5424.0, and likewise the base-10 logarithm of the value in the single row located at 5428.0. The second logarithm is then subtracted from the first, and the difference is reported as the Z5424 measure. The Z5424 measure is -0.036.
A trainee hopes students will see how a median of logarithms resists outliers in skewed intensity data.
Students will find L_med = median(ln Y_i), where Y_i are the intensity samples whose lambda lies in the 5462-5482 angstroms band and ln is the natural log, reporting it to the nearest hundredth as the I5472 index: 1.07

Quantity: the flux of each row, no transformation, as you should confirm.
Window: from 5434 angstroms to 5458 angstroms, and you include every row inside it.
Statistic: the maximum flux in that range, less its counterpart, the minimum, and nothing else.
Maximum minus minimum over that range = 0.39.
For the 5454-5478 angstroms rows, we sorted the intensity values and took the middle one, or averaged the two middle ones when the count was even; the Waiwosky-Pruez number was 2.83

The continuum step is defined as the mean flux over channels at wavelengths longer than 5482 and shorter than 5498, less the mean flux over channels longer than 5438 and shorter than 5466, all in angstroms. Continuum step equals 0.07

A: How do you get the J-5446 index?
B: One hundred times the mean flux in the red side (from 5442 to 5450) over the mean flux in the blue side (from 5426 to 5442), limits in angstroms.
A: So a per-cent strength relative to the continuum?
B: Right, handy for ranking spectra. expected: 101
